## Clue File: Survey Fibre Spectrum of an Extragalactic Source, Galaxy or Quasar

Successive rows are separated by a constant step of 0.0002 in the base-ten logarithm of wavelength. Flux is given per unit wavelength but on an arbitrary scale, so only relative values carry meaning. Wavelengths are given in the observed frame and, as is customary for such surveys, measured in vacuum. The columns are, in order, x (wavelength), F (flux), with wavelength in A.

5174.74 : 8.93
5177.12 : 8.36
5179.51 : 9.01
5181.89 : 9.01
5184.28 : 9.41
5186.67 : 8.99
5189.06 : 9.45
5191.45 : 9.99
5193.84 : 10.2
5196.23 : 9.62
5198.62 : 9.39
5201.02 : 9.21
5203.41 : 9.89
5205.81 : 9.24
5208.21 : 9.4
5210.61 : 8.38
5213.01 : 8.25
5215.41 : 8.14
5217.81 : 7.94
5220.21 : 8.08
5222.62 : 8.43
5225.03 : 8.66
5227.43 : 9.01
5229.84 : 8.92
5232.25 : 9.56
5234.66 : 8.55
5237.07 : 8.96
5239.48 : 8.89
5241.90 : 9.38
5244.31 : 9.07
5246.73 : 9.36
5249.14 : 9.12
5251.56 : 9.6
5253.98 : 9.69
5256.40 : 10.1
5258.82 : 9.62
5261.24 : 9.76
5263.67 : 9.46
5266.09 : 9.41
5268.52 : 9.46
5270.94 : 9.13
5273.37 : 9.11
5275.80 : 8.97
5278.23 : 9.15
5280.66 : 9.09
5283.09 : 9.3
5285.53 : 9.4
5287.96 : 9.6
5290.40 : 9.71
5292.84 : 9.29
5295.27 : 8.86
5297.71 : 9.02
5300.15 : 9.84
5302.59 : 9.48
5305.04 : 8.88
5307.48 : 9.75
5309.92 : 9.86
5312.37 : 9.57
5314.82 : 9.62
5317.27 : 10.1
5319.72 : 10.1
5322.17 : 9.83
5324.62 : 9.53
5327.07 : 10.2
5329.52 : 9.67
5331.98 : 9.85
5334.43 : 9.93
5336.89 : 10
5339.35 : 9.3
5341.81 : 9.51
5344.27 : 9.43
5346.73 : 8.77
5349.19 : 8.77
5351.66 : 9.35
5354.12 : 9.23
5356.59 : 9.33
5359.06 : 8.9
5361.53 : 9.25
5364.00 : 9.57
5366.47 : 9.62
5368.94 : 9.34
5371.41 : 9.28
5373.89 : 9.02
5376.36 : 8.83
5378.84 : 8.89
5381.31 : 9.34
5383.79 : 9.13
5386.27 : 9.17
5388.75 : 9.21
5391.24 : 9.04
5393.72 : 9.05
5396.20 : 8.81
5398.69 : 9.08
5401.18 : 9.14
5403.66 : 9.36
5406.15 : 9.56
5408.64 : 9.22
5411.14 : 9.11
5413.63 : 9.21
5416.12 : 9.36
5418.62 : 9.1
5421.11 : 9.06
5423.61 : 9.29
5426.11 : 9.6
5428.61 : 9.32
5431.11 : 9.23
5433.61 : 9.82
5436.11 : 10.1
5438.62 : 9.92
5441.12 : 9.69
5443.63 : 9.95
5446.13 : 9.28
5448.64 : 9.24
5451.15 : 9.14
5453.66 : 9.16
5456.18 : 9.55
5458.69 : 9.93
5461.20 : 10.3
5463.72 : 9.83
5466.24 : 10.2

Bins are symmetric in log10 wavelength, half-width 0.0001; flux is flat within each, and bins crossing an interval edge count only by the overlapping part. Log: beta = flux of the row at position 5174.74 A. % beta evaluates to 8.93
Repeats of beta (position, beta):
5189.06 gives 9.45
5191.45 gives 9.99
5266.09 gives 9.41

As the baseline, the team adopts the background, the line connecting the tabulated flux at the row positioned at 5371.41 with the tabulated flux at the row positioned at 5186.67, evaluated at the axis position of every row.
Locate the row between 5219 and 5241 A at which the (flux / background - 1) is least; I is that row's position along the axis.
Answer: 5220.21 A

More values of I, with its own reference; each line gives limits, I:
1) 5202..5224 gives 5217.81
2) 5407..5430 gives 5421.11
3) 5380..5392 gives 5391.24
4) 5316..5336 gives 5324.62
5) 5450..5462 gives 5451.15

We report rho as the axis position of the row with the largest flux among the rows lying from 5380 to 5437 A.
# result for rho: 5436.11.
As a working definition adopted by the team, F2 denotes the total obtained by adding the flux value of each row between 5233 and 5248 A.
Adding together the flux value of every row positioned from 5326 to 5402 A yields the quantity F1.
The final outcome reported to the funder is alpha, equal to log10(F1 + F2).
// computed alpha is 2.53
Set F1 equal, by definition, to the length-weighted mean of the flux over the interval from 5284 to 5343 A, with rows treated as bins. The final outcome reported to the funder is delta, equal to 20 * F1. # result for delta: 192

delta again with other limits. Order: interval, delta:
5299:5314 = 191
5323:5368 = 189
